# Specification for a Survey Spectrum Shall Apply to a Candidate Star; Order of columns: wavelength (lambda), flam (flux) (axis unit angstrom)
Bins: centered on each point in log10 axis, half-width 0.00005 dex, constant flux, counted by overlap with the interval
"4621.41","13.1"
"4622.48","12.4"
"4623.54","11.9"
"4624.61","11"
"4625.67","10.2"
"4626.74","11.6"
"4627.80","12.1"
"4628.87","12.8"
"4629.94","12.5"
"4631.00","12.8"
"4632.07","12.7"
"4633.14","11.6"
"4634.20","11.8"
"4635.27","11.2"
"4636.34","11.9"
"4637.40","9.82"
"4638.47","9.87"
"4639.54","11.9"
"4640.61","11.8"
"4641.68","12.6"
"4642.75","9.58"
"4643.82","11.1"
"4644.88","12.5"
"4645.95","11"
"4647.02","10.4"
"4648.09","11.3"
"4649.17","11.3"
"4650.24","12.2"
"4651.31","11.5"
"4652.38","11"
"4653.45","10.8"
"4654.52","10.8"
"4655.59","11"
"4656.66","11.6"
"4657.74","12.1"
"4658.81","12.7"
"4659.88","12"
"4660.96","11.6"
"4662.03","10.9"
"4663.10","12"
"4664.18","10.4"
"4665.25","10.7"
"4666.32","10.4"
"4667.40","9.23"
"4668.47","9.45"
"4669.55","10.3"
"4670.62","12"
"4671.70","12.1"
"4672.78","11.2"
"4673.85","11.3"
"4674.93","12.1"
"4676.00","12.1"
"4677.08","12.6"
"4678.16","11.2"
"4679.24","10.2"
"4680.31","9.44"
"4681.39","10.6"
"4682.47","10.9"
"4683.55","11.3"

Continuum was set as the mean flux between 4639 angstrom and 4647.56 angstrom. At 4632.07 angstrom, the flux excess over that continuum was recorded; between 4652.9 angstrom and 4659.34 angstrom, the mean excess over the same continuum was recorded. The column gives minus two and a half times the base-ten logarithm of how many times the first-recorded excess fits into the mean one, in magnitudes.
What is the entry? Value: 2.5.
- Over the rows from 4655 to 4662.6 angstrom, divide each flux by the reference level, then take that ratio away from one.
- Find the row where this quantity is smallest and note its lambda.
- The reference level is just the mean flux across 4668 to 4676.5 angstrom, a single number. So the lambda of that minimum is 4658.81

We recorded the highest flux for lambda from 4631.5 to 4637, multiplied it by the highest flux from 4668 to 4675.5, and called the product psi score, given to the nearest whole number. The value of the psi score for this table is 154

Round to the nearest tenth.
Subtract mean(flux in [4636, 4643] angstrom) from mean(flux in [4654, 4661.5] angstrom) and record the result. 0.6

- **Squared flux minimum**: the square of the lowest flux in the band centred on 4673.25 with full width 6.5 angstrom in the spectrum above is 125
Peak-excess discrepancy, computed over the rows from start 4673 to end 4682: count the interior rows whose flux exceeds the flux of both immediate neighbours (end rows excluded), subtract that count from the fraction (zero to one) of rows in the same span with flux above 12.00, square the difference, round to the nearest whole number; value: 0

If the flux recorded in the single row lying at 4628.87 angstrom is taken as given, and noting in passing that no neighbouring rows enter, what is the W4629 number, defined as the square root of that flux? 3.58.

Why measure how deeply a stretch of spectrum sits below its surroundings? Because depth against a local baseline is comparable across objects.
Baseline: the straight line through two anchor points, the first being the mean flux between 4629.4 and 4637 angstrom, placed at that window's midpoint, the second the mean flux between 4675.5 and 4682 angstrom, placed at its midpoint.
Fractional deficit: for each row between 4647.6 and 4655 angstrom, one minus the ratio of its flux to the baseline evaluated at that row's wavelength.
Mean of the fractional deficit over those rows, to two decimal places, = 0.03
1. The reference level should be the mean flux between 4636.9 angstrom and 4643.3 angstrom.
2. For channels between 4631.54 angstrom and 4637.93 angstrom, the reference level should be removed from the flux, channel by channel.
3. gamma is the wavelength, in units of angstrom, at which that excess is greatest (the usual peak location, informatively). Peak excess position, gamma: 4632.07 angstrom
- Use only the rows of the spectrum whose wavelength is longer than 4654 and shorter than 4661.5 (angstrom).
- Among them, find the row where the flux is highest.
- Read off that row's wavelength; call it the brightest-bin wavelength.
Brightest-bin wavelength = 4658.81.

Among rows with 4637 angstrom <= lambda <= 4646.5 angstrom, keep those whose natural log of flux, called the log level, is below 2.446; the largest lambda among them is 4645.95 angstrom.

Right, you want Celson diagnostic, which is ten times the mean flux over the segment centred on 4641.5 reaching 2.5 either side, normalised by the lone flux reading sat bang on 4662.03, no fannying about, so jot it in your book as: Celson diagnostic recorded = 10.46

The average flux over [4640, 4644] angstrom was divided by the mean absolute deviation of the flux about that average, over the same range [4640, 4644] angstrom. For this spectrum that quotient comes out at 12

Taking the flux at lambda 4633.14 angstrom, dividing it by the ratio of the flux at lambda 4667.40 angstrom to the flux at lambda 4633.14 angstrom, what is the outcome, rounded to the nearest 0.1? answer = 14.6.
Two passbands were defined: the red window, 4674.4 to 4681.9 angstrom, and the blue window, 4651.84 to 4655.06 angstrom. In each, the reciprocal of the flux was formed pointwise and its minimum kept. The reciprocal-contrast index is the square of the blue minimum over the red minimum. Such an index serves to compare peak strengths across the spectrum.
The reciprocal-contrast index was 1.31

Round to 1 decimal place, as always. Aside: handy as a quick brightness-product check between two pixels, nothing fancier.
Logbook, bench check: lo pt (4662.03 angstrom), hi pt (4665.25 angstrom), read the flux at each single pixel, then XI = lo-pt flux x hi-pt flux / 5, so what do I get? 23.3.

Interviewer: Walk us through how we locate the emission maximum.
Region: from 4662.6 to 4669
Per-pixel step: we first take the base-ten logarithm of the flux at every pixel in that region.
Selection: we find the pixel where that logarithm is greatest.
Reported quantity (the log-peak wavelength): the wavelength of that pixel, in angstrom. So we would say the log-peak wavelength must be 4663.10 angstrom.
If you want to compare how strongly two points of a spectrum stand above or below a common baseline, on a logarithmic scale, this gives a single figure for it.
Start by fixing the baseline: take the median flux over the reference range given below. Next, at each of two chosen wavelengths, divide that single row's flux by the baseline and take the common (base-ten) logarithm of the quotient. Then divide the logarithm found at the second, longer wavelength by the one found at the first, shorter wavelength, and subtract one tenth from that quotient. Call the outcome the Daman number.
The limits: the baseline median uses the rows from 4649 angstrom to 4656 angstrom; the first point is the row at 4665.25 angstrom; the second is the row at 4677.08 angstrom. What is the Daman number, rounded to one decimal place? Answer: -5.0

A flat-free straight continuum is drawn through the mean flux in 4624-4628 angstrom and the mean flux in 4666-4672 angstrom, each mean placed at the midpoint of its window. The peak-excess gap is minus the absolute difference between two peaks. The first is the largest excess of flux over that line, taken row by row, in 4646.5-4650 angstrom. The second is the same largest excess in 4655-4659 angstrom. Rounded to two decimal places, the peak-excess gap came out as -1.55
